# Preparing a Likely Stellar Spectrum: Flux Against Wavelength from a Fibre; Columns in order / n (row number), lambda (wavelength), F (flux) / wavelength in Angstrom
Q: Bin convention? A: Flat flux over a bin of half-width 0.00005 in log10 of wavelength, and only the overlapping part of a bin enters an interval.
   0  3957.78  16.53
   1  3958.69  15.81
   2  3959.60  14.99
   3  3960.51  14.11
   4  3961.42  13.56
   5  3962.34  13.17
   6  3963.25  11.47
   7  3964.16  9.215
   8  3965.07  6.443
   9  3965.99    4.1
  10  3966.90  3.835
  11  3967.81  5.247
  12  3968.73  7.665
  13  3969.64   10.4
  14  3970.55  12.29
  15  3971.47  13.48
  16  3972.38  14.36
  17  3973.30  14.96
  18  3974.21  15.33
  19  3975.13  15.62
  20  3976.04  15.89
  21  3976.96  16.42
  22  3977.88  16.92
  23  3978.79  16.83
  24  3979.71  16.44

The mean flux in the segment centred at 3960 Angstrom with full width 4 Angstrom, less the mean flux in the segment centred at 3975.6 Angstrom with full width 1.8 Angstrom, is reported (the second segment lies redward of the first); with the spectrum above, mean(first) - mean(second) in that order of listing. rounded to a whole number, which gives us -1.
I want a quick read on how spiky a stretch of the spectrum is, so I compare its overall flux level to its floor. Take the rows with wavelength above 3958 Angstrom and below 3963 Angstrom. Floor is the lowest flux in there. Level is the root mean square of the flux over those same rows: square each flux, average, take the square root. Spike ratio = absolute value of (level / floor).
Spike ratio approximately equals 1.09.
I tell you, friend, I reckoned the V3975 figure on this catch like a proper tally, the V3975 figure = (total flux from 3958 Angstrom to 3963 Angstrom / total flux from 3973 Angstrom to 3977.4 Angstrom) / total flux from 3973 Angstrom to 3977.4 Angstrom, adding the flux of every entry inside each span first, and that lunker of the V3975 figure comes 0.012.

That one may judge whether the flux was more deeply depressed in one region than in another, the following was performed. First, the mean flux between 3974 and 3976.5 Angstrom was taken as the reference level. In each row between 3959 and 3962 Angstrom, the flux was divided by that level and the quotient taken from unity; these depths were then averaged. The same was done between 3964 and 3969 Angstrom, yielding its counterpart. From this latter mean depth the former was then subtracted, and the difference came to 0.5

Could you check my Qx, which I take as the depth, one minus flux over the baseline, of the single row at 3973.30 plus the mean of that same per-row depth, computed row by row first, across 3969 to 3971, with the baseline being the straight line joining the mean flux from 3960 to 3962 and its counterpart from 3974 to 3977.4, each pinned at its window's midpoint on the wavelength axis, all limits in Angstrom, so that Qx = 0.3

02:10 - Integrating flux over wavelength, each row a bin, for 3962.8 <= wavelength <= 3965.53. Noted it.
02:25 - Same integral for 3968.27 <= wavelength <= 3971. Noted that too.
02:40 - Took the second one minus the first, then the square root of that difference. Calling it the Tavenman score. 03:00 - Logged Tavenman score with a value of 1.7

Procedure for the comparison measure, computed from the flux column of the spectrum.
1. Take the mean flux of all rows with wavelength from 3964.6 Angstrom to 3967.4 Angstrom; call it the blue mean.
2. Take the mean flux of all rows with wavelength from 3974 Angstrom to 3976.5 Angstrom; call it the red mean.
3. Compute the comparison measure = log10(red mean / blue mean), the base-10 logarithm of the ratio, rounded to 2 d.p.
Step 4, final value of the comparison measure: 0.51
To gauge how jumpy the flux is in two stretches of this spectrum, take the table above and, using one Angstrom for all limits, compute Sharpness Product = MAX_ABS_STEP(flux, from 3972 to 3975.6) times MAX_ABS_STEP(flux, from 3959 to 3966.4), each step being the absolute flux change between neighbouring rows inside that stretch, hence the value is 1.7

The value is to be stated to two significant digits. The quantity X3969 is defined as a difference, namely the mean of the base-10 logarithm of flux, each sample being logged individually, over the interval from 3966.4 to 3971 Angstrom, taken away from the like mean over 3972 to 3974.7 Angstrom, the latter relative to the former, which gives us 0.31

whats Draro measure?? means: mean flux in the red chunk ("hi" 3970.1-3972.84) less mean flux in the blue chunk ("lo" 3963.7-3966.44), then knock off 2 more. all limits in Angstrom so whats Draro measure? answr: 5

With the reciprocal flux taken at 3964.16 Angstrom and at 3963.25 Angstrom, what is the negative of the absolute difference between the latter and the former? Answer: -0.021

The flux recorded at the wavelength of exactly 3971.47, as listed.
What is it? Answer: 13.48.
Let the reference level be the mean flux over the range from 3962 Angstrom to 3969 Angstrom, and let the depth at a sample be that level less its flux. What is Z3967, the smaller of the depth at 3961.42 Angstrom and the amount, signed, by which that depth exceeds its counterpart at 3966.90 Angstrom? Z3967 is -10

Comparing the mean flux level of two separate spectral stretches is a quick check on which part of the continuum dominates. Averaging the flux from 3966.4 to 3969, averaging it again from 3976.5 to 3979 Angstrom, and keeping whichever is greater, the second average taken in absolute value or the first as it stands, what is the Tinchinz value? 16.7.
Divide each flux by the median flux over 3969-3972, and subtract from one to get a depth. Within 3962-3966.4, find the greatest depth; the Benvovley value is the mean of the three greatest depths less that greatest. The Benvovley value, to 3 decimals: -0.202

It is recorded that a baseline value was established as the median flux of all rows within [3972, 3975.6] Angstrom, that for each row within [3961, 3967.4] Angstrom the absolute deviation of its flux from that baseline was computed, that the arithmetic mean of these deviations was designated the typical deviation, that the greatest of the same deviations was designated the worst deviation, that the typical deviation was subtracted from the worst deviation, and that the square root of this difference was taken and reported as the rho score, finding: 2.2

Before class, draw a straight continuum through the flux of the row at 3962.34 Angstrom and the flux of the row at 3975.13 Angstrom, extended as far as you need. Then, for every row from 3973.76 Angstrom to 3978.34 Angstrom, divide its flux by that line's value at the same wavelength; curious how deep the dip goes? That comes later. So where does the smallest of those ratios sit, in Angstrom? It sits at 3974.21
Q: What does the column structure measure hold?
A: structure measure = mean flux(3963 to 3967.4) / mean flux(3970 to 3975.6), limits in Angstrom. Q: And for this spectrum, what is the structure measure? 0.5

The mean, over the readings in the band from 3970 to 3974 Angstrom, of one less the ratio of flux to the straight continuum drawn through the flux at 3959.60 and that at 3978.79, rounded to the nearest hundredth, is 0.15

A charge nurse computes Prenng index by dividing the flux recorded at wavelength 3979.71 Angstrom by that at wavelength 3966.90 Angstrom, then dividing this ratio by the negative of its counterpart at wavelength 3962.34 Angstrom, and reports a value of -0.325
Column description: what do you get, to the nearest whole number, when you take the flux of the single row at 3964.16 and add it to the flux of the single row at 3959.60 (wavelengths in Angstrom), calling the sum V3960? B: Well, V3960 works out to 24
